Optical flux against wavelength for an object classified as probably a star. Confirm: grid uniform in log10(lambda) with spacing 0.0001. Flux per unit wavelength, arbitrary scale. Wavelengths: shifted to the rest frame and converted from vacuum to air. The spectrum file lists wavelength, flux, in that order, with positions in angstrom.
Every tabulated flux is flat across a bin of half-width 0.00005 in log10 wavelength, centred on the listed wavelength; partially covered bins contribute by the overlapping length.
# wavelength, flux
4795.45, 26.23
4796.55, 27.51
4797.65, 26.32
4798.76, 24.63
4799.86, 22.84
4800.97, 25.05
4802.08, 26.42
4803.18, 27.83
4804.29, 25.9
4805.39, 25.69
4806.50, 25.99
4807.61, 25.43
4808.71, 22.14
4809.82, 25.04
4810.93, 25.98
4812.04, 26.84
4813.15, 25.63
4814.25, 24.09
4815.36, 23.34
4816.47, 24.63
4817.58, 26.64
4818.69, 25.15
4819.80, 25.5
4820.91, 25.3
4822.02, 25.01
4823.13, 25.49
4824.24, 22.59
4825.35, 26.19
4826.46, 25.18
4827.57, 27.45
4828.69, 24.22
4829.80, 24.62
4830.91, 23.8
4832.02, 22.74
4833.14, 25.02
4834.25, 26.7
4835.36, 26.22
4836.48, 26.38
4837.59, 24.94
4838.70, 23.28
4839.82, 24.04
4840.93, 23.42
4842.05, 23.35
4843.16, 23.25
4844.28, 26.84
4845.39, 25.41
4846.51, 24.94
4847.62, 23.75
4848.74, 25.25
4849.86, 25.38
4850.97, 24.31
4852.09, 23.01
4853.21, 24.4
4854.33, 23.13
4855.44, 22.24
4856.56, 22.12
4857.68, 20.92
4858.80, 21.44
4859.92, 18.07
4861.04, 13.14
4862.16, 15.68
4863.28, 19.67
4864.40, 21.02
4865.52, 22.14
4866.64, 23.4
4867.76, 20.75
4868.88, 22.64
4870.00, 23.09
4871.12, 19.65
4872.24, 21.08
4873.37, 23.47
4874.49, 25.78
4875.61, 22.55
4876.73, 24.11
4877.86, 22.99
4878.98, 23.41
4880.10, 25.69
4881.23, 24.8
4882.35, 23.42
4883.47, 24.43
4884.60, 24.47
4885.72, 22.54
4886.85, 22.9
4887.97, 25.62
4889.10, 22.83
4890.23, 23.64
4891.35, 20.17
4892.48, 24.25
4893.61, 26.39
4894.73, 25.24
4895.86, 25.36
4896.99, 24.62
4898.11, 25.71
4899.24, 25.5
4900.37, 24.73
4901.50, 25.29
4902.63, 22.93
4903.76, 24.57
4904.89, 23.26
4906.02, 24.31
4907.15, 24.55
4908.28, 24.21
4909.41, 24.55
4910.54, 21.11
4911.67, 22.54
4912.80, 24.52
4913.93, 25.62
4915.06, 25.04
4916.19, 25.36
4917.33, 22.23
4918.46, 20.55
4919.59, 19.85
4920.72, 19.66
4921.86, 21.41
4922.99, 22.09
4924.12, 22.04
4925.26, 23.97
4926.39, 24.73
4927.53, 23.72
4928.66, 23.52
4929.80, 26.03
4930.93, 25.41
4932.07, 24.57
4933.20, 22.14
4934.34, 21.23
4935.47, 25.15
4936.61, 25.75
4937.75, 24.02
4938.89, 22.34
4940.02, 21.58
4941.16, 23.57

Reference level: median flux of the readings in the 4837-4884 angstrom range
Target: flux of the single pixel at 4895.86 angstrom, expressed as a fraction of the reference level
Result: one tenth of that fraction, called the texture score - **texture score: 0.109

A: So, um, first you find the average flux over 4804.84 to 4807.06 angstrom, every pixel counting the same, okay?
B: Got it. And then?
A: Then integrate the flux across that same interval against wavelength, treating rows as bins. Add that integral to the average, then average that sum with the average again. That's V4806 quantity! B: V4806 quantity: 54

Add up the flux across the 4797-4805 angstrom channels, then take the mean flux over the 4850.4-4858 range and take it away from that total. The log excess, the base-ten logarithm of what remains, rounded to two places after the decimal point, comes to 2.19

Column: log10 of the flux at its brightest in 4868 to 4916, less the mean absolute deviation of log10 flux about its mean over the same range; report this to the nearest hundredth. 1.40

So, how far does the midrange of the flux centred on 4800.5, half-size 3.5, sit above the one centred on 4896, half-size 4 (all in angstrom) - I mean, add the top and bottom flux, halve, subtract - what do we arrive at 0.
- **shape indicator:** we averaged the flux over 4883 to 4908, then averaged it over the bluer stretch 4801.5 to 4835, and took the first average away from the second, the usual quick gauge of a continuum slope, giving 1.0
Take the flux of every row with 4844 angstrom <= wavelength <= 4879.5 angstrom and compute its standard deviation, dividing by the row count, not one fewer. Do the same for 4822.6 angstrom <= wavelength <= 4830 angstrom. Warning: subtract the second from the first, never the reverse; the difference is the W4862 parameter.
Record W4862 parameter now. 1.40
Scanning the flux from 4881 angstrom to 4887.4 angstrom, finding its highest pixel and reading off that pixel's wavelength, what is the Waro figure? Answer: 4881.23 angstrom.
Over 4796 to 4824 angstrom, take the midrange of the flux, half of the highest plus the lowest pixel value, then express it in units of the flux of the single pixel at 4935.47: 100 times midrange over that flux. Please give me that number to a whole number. 99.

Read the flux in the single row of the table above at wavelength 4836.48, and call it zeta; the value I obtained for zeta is 26.38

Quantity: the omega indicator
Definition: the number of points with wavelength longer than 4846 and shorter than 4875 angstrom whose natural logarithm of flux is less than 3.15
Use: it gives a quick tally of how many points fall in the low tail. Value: 17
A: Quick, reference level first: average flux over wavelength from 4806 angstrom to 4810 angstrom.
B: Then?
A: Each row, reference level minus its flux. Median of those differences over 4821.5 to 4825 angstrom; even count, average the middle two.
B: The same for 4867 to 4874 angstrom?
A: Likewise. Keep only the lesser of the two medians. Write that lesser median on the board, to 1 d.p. -0.4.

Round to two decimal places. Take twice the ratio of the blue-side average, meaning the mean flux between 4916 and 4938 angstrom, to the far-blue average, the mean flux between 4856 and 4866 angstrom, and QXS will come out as 2.39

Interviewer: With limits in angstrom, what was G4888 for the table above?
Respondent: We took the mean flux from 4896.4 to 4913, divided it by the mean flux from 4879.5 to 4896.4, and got 1.00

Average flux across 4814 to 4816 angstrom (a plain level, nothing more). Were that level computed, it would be 23.7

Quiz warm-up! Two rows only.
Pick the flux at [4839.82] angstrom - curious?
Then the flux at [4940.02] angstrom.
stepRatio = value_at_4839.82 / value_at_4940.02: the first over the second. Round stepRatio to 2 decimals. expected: 1.11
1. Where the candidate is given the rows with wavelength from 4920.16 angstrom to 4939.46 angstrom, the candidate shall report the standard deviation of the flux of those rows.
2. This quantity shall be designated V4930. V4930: 1.8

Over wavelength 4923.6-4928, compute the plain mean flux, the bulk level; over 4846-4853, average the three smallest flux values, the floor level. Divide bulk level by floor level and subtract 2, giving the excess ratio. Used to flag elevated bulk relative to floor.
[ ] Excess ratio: -1.00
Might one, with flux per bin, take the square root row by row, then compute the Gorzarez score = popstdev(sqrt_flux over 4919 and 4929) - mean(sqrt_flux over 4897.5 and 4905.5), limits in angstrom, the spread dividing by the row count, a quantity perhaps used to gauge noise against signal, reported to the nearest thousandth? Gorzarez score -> -4.774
